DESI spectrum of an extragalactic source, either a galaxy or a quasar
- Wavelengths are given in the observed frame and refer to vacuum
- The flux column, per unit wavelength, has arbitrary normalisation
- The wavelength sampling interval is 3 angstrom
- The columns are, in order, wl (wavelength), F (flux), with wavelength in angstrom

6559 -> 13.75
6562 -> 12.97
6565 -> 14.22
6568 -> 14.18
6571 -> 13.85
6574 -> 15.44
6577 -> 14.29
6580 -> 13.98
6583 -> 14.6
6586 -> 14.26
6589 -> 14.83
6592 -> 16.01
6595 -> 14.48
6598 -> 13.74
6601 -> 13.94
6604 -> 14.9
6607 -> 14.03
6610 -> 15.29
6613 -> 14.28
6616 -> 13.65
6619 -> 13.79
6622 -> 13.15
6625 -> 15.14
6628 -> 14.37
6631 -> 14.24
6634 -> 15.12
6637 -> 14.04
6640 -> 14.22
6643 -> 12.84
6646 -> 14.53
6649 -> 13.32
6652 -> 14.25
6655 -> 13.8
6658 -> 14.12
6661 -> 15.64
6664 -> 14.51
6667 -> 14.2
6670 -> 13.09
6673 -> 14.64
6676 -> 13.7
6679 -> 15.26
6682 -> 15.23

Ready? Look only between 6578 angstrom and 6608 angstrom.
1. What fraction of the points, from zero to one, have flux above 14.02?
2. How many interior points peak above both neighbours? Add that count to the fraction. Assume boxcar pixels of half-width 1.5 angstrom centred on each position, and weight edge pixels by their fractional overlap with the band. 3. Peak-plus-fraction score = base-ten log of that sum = 0.568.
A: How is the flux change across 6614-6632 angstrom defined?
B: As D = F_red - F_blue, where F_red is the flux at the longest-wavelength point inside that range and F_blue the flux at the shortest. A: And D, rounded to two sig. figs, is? 0.59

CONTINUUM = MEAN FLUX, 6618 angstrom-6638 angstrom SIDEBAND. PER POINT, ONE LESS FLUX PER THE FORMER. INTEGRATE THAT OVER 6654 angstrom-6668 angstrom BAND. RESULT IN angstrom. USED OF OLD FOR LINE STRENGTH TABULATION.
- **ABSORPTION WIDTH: -0.20 angstrom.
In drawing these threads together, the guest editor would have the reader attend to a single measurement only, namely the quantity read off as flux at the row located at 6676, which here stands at 13.7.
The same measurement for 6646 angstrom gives 14.53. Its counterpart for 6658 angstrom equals 14.12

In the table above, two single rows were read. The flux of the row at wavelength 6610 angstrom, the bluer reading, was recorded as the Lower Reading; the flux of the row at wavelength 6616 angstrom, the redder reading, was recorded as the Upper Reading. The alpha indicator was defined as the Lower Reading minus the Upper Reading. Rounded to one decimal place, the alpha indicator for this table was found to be 1.6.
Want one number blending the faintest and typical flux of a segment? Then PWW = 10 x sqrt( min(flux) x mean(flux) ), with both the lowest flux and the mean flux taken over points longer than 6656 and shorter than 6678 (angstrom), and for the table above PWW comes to 137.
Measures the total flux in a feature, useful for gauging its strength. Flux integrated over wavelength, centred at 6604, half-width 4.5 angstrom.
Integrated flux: 129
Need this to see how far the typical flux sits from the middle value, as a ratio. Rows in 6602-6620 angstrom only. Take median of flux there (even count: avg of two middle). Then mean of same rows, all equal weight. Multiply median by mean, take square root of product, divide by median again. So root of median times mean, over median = 1.01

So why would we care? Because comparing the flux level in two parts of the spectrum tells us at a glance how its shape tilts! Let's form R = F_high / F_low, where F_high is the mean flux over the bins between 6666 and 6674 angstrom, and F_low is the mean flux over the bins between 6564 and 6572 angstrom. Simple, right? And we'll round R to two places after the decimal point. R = 0.99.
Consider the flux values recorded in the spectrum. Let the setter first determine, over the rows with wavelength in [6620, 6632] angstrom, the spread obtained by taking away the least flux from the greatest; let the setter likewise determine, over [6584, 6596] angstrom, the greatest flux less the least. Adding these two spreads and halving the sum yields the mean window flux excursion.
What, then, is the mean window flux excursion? 1.87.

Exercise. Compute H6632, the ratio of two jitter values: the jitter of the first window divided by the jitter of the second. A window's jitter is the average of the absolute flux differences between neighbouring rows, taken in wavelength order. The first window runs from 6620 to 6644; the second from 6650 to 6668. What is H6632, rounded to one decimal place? 1.2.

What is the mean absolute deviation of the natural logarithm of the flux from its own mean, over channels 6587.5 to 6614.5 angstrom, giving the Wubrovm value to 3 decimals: 0.039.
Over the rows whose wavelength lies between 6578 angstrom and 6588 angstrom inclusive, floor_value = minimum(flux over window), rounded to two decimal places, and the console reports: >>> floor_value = 13.98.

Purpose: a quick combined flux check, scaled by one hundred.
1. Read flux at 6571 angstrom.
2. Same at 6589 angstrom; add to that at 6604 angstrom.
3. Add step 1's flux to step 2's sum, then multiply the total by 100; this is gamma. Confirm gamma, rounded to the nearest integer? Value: 4358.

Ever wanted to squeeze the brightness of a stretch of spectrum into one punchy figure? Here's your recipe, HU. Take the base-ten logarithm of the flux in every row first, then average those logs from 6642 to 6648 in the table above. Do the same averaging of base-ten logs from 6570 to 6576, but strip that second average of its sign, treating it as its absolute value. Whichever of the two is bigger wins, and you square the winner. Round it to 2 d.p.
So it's 1.36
